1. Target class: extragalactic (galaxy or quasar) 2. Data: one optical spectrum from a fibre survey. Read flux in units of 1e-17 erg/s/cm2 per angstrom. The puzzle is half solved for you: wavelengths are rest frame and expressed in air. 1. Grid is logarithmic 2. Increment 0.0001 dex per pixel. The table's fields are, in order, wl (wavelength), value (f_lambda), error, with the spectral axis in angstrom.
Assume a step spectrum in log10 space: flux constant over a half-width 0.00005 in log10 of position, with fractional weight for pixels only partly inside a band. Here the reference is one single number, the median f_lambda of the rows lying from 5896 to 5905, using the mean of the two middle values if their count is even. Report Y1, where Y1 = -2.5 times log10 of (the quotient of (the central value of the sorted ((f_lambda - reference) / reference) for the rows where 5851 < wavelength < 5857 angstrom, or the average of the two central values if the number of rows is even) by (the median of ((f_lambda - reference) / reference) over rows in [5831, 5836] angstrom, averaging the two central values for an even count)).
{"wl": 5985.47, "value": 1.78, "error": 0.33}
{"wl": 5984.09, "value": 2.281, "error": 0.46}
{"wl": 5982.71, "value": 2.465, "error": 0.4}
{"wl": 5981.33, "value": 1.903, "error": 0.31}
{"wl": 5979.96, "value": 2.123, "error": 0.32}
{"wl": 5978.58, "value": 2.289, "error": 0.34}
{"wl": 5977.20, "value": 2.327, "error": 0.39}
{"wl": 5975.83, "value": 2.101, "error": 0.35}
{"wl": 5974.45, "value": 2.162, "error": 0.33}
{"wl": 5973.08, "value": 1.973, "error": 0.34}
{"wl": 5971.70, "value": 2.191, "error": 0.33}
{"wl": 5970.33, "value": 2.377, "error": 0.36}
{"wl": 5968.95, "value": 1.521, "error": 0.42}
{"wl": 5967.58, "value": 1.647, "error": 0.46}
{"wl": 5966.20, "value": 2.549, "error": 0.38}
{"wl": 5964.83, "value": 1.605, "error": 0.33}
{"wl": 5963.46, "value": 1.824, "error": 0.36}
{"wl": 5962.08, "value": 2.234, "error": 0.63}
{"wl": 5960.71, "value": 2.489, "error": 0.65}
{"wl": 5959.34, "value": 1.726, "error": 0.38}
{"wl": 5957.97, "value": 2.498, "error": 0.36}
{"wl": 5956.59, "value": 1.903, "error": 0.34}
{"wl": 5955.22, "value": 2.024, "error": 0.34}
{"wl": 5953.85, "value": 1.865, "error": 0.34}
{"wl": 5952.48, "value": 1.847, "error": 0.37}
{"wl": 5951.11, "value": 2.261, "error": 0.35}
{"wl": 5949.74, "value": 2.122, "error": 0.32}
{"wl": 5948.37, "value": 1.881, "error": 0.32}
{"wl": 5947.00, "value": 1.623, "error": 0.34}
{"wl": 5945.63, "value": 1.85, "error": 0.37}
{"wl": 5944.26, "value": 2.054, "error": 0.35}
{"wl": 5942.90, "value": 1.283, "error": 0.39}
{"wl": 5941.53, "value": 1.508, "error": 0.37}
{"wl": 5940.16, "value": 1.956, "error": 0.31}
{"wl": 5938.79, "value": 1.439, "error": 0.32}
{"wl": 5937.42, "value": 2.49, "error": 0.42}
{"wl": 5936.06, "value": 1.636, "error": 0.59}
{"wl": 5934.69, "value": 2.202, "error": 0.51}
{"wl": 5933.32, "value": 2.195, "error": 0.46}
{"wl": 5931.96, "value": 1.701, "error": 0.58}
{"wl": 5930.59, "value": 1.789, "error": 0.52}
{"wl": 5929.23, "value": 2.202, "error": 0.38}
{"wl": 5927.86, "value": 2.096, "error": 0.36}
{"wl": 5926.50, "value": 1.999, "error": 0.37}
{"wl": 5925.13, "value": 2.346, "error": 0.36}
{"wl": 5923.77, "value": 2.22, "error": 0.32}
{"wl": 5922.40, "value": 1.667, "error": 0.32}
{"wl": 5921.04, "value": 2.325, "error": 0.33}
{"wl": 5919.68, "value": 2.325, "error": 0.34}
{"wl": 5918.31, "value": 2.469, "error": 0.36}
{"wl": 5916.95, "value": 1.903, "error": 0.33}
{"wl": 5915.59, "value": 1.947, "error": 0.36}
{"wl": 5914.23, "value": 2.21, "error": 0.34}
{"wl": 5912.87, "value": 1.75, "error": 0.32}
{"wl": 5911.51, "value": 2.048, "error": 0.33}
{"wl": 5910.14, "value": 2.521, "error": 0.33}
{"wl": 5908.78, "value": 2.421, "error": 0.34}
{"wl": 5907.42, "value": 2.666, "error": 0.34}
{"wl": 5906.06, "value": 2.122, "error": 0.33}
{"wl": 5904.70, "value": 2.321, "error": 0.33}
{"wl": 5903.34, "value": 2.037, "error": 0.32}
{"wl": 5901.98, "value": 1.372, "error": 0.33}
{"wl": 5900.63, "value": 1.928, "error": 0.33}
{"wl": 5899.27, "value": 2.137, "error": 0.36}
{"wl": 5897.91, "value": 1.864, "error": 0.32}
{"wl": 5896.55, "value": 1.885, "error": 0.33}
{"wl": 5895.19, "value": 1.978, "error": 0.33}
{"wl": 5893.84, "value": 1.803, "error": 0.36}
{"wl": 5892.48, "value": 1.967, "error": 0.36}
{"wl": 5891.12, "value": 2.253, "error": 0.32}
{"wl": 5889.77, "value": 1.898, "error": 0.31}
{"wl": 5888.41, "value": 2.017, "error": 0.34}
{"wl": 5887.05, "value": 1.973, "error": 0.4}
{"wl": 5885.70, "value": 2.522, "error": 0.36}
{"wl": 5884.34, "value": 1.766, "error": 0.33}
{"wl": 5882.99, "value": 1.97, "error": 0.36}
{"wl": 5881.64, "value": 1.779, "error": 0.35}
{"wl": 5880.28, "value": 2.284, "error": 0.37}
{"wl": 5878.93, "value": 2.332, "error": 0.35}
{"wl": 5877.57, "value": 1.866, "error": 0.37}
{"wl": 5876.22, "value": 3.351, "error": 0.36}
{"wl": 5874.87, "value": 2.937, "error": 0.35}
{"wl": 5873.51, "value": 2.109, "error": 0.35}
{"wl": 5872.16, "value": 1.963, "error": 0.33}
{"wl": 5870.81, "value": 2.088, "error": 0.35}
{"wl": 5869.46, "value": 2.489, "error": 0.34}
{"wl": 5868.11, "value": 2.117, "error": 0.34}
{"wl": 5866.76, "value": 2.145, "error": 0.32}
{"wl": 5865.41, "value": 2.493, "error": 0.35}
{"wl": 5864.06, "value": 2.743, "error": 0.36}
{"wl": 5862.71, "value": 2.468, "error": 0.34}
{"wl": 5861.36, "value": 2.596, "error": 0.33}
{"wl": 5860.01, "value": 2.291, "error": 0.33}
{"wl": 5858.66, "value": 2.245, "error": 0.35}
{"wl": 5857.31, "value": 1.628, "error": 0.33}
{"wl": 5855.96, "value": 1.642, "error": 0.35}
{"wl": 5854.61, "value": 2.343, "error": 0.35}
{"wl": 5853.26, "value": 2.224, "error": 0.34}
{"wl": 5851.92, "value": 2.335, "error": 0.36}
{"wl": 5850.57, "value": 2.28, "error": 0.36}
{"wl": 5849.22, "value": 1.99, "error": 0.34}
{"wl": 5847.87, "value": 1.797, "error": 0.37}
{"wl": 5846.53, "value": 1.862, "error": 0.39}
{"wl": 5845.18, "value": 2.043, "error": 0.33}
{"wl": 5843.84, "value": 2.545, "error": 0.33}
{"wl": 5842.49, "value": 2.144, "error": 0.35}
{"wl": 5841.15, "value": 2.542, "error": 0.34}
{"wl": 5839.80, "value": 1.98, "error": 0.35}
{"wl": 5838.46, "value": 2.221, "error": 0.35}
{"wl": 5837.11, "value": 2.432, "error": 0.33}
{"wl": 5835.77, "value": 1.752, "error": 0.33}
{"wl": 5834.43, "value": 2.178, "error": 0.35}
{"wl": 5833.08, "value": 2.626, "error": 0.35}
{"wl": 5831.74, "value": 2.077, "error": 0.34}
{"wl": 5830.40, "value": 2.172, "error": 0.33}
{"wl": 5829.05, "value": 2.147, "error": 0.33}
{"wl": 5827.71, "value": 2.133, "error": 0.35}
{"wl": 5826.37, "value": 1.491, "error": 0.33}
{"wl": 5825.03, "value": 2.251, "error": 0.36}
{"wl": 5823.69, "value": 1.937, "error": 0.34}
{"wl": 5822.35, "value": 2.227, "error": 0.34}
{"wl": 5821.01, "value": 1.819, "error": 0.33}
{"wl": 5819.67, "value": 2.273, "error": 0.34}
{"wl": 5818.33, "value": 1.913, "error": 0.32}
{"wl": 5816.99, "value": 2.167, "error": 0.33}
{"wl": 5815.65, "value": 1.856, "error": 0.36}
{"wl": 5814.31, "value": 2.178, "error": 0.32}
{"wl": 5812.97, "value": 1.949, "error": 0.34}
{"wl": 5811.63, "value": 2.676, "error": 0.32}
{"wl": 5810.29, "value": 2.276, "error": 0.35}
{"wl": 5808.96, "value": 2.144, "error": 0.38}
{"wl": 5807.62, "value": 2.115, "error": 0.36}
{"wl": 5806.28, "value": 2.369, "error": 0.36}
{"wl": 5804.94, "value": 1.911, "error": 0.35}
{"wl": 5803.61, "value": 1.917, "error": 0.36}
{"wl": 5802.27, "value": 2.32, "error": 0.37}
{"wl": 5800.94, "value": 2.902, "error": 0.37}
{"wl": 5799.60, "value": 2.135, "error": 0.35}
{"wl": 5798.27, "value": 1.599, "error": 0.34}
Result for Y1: -0.6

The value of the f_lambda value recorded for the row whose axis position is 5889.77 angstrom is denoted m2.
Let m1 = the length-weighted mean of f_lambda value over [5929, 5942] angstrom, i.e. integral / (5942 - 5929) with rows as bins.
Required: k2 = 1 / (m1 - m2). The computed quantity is 97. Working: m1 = 1.91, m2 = 1.898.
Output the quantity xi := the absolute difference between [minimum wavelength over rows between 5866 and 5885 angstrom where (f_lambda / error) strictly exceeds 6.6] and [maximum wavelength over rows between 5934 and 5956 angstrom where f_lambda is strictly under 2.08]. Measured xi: 88.5 angstrom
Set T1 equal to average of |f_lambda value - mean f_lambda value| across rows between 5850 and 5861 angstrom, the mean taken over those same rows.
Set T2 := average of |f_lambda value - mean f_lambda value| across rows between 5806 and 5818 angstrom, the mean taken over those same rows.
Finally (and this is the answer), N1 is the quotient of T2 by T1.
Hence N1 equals 0.68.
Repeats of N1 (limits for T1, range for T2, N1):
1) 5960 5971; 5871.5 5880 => 1.25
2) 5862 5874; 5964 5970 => 1.57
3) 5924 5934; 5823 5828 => 1.28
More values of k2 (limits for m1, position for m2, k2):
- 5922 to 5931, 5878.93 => -4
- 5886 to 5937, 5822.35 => -6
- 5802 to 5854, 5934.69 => -15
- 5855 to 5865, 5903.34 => 5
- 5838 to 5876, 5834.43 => 17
